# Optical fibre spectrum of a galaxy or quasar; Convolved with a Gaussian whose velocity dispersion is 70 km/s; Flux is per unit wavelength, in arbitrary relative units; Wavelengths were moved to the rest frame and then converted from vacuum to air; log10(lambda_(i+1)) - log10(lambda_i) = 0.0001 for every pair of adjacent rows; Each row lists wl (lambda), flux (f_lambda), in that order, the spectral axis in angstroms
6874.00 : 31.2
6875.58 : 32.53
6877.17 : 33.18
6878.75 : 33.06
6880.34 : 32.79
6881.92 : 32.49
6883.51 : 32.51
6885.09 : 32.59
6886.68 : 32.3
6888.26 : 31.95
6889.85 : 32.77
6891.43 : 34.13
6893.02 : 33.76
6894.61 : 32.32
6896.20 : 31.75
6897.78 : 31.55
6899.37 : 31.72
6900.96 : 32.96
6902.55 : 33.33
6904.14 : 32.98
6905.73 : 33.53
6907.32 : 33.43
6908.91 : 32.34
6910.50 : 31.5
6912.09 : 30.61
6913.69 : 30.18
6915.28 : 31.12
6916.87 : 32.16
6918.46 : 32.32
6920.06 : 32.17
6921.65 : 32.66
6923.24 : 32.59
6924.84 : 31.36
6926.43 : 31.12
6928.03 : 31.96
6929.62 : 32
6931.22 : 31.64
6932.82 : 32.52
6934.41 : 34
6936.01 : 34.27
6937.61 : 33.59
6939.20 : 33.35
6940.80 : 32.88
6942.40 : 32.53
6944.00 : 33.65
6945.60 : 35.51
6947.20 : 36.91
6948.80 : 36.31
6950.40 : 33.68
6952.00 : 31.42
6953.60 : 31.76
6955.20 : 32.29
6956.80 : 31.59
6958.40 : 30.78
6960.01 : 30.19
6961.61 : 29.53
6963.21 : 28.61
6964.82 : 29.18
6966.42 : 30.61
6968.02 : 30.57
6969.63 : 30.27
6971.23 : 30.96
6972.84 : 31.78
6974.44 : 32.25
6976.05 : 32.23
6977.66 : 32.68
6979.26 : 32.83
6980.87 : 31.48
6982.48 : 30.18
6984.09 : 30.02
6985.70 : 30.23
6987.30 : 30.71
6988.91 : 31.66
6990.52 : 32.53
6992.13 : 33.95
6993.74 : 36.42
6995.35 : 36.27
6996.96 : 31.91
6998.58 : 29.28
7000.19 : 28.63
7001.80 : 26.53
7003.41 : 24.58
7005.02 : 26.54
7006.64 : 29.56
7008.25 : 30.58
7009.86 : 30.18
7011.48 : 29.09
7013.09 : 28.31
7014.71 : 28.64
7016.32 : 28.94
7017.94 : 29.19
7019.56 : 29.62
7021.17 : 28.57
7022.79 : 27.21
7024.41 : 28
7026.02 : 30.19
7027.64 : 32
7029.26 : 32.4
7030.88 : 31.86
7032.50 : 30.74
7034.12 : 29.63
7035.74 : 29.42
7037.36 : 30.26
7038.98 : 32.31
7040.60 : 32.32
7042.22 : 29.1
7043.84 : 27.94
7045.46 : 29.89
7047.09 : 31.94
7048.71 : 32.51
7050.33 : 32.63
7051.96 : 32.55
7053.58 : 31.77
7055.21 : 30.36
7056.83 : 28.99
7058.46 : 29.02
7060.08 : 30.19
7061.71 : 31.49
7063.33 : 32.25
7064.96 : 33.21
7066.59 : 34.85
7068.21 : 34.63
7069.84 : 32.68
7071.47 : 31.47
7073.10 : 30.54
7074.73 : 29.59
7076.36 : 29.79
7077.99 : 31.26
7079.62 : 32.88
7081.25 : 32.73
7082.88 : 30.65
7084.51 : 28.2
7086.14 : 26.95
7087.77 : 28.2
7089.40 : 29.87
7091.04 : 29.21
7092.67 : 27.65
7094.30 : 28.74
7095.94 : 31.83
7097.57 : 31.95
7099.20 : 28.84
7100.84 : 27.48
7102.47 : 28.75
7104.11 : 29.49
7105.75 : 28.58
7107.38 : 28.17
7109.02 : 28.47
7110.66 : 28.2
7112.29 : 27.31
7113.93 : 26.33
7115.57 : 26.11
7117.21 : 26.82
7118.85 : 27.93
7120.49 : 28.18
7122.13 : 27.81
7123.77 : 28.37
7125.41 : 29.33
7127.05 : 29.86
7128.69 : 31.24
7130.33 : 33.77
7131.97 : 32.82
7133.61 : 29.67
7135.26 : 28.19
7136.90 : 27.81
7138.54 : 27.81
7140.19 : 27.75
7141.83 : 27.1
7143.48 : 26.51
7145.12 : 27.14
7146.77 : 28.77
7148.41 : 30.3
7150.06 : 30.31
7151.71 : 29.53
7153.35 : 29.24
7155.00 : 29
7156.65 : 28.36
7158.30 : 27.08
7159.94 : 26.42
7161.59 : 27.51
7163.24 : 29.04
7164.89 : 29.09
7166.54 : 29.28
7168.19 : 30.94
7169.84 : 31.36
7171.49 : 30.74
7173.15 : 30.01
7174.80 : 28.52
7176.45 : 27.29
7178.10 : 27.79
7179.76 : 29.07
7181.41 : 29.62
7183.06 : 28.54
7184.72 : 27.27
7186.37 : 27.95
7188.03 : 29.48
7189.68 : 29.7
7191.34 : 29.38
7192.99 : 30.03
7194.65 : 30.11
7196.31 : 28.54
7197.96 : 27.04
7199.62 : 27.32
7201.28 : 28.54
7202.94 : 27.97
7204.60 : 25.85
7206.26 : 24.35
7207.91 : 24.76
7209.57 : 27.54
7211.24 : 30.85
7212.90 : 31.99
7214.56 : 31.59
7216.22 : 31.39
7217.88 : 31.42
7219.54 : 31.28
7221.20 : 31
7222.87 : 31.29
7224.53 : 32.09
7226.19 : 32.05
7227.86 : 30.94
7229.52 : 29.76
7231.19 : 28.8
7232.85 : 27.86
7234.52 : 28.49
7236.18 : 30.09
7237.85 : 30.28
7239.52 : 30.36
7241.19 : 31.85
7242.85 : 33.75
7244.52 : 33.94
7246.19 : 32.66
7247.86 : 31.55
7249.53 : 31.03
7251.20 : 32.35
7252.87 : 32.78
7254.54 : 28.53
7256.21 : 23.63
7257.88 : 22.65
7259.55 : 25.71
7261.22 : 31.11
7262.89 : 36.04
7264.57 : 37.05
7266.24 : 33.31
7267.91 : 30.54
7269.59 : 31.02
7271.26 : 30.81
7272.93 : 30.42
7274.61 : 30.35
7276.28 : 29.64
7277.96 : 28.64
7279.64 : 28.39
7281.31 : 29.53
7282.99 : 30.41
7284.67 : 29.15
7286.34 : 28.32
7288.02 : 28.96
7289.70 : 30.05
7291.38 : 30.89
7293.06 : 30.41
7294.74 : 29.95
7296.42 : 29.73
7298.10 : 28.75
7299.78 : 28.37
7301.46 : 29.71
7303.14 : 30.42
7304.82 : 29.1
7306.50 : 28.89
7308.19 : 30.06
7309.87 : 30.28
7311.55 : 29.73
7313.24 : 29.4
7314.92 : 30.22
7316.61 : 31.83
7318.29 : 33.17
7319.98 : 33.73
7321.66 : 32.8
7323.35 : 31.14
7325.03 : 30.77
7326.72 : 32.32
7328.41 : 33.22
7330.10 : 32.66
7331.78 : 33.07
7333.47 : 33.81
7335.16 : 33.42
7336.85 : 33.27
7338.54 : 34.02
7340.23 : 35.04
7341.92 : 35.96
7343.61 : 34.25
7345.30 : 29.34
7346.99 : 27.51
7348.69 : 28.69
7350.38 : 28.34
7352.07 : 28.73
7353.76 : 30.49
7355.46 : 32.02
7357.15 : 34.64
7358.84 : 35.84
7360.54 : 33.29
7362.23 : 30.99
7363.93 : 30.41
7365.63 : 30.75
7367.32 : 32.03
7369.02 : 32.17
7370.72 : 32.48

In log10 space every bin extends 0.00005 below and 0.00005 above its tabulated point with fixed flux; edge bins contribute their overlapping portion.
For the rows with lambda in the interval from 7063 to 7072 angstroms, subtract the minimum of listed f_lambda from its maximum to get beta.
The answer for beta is 3.4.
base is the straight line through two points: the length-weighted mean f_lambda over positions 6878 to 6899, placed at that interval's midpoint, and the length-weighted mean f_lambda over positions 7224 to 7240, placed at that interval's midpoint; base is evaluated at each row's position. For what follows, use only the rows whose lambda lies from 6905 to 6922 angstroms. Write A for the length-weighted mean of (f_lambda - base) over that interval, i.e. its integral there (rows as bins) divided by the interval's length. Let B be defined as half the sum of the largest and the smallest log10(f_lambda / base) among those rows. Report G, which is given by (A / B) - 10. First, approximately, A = -0.4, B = -0.008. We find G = 41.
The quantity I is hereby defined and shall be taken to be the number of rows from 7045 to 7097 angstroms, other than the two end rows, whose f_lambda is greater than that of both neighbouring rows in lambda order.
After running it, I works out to 4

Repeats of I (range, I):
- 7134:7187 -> 3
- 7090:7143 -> 5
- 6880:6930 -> 6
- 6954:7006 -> 4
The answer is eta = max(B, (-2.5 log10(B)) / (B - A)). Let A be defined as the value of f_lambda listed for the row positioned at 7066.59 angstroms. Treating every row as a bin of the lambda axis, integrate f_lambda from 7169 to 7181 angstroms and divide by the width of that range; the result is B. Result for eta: 29.3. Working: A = 34.85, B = 29.3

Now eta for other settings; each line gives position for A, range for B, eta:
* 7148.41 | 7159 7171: 29.1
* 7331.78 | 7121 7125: 28.2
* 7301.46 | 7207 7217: 51.8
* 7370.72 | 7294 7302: 29.3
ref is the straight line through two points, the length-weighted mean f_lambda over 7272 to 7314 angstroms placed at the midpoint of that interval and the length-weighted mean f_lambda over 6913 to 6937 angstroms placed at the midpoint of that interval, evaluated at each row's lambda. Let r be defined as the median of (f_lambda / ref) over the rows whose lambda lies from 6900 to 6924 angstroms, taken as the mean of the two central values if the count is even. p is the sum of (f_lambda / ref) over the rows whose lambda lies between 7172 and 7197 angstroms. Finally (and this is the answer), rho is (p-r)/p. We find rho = 0.930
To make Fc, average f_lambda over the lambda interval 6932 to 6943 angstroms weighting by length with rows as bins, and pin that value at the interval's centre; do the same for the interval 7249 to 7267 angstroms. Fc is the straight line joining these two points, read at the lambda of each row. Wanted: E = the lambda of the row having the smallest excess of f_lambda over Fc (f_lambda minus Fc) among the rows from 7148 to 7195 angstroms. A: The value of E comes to 7159.94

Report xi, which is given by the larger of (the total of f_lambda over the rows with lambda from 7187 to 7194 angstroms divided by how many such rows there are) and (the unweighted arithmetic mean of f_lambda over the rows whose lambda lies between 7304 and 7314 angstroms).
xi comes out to 29.6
